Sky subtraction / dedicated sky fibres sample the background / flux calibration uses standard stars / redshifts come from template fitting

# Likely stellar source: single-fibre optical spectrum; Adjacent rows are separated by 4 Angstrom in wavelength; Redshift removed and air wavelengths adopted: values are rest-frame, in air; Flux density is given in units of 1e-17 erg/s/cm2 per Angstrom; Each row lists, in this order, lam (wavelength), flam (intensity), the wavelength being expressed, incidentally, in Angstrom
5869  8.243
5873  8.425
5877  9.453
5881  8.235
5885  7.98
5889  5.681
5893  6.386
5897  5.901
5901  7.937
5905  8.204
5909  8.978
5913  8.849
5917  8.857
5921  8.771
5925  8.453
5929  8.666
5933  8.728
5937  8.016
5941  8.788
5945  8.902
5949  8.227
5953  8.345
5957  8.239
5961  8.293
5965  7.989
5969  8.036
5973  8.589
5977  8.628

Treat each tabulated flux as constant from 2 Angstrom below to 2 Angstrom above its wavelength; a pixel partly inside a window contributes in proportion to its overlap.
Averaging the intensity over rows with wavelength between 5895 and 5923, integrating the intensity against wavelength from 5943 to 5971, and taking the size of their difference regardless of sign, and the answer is 224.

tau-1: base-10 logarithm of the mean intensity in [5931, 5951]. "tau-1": 0.931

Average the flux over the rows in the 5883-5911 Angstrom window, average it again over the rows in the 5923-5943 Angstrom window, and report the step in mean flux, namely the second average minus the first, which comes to 1.2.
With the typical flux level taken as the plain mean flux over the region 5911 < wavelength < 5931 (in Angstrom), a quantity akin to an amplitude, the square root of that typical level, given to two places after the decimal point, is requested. 2.95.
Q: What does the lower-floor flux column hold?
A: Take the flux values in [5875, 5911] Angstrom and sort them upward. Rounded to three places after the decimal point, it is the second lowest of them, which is 5.901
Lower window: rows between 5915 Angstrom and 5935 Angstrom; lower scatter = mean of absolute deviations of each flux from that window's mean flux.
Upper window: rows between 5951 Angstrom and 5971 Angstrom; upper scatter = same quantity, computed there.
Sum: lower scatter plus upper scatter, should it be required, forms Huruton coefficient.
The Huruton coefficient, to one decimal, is 0.2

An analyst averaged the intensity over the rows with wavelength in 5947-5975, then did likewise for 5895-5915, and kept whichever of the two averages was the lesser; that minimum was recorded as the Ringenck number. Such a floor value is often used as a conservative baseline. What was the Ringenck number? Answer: 8.0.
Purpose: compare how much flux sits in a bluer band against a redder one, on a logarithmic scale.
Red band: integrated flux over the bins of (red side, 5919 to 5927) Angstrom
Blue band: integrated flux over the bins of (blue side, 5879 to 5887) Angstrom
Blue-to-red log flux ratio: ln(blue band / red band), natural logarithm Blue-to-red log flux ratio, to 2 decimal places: -0.06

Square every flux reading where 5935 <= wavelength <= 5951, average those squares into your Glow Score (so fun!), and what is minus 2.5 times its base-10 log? -4.64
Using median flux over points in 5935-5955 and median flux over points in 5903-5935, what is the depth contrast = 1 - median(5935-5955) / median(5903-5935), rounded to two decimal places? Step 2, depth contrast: 0.05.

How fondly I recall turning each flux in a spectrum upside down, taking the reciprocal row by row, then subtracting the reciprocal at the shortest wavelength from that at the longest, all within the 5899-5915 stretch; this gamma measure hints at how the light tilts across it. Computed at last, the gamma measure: -0.013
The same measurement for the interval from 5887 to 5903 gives -0.050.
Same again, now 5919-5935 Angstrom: 0.001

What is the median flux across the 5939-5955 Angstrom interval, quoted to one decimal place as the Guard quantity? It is 8.6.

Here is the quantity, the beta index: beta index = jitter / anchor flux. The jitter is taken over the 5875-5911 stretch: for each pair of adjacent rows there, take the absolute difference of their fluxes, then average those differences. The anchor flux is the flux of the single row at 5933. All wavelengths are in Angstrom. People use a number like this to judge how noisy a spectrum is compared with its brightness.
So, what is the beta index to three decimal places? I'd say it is 0.115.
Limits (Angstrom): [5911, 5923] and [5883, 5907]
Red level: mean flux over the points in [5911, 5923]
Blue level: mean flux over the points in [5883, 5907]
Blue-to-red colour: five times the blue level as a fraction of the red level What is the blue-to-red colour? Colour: 3.97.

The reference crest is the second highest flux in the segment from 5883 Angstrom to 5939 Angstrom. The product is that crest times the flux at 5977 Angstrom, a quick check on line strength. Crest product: 76.4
